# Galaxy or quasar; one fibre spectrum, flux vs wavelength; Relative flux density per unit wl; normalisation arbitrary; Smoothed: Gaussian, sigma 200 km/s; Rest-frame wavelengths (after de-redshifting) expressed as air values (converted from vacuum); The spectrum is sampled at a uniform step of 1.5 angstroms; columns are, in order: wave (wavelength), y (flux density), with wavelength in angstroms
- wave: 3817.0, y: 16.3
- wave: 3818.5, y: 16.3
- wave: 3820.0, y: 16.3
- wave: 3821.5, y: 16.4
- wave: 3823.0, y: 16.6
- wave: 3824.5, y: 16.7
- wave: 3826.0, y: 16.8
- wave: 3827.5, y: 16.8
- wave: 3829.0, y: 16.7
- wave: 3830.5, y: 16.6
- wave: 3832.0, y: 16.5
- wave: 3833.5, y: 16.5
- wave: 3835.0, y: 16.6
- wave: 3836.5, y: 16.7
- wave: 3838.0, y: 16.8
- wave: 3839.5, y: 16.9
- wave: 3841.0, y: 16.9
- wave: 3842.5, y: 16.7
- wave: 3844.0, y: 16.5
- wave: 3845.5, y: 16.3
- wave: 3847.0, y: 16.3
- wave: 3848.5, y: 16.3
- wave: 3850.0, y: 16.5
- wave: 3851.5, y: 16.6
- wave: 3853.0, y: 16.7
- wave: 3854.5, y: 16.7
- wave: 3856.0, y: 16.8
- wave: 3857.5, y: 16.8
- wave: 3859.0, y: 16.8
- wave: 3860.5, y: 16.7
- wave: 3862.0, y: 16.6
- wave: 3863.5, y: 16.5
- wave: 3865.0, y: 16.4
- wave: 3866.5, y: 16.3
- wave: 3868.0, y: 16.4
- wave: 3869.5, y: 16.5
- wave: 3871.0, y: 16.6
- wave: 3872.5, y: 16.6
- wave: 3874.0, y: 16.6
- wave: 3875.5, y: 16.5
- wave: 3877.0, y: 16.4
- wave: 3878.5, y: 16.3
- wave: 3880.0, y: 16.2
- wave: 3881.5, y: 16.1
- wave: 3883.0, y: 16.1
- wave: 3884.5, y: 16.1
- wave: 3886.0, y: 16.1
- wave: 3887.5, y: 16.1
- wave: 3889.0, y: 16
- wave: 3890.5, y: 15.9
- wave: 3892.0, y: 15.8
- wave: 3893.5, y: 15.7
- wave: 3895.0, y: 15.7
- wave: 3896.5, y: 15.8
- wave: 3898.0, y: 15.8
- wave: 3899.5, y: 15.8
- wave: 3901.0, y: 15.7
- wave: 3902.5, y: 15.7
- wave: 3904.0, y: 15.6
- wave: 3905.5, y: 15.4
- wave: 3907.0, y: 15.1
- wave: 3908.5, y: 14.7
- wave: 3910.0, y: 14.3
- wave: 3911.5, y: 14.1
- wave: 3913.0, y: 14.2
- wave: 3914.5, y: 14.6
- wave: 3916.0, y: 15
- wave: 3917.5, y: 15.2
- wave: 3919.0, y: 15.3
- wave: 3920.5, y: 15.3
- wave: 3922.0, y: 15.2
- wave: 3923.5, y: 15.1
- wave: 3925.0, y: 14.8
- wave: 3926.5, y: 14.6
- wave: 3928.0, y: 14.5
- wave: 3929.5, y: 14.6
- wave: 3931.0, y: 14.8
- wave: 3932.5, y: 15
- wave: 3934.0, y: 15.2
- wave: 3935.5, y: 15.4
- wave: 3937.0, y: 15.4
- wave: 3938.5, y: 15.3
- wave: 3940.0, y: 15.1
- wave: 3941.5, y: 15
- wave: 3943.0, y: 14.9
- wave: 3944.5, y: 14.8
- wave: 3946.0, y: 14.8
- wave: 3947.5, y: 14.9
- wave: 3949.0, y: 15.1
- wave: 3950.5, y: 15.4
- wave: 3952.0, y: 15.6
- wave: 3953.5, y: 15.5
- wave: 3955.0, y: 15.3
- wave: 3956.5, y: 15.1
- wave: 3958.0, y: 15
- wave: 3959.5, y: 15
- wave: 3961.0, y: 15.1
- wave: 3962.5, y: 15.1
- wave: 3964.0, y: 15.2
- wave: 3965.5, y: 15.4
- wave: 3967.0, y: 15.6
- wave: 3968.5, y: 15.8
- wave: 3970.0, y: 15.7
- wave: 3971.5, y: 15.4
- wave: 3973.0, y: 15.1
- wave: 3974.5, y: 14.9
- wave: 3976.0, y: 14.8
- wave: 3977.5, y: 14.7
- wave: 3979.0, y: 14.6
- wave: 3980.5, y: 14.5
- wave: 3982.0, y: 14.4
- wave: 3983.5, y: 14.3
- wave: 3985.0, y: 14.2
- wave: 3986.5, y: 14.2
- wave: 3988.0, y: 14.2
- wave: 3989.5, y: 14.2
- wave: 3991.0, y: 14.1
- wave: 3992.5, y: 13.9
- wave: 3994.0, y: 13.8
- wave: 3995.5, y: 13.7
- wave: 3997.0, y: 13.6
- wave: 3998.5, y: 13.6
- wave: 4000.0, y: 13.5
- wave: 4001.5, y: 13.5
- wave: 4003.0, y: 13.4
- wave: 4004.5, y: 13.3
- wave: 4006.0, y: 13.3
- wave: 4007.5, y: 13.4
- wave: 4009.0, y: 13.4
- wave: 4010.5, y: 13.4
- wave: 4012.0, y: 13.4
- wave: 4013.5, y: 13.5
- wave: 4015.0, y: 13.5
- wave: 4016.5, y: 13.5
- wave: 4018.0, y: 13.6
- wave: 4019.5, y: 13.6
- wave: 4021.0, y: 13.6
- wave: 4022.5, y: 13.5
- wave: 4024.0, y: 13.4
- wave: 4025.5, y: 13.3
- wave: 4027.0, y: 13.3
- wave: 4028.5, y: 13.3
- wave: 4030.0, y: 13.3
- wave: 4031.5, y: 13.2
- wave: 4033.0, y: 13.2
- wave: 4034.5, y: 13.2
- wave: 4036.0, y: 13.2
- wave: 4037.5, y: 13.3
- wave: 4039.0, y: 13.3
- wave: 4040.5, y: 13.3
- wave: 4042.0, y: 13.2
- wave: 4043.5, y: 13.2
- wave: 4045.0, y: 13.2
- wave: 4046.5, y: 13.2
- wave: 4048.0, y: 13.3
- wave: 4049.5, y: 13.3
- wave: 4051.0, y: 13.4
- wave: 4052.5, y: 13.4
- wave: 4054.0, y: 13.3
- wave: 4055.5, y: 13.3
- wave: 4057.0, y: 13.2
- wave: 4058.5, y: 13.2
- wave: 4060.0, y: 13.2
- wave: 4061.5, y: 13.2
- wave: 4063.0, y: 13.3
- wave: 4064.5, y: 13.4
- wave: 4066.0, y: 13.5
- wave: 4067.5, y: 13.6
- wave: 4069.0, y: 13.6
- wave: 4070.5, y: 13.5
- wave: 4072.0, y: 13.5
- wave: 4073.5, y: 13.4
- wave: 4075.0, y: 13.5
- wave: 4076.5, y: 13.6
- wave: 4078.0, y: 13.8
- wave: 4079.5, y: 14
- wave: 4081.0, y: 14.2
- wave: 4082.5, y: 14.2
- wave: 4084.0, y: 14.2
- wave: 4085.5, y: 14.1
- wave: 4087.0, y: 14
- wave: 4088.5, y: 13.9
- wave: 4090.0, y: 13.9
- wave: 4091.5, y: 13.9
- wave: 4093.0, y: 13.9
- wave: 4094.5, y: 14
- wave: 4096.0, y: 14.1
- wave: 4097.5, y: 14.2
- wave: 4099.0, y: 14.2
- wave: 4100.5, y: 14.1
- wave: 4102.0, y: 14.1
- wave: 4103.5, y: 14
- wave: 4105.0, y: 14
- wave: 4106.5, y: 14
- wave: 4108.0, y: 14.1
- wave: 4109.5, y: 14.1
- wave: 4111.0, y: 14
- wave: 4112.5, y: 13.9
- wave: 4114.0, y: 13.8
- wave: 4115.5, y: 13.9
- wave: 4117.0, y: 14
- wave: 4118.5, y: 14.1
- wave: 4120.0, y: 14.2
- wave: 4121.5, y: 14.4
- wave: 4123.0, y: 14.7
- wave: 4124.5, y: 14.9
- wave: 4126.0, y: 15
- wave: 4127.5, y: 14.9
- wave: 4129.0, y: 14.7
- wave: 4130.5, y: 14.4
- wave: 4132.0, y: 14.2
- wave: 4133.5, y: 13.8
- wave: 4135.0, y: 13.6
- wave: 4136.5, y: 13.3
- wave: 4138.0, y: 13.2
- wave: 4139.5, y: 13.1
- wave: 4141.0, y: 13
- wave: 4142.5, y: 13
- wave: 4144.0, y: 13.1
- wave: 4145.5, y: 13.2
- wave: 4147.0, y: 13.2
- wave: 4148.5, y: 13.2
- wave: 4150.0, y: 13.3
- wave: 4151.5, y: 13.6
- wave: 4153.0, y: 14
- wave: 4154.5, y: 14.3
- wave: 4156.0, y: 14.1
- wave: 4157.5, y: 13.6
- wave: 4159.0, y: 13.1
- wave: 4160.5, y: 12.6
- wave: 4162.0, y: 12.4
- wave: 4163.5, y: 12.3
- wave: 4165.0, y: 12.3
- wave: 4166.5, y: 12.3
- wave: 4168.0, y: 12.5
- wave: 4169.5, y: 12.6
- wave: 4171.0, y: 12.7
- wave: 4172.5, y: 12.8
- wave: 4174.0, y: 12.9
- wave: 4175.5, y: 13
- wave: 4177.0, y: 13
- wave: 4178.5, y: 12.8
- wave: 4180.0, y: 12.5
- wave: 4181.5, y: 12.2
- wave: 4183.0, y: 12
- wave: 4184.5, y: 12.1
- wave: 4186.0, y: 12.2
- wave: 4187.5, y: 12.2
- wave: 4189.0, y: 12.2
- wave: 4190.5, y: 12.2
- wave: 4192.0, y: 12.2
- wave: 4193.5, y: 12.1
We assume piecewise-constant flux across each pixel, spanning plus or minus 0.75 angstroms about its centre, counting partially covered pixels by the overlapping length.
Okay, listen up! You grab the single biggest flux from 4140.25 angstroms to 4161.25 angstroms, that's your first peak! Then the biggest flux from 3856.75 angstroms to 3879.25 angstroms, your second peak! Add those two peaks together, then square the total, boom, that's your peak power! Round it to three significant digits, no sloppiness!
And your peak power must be 967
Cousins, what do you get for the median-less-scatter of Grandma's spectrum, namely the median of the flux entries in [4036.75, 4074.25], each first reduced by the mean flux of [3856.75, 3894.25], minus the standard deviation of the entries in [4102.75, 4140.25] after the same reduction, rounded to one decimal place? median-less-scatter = -3.5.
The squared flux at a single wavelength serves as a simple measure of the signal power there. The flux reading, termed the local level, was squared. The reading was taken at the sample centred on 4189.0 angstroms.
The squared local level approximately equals 149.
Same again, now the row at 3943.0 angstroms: 222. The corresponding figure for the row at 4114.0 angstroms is 190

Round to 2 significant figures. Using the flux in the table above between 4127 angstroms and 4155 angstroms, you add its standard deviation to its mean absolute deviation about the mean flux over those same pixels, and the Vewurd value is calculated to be 1.1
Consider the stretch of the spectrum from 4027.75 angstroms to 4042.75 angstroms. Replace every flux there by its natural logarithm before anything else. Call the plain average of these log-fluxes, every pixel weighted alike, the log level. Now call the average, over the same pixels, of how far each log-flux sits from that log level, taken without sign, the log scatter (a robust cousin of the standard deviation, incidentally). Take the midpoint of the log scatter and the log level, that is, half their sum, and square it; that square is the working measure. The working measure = 1.67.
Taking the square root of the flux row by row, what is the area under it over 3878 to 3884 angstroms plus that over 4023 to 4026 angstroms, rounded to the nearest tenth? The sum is 35.1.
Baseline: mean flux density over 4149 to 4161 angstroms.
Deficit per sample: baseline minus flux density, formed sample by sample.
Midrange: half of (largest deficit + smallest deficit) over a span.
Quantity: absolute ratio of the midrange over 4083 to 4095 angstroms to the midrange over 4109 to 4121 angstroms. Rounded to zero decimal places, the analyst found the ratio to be 1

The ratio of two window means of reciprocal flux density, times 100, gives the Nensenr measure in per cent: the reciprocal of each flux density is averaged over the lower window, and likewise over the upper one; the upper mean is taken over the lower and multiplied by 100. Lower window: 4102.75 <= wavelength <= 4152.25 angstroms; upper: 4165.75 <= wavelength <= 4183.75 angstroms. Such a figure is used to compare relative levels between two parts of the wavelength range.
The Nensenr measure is 109.9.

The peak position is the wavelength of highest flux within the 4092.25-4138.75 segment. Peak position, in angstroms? 4126.0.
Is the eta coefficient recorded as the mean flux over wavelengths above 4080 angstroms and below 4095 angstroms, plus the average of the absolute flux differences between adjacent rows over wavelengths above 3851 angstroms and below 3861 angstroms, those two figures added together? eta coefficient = 14.1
